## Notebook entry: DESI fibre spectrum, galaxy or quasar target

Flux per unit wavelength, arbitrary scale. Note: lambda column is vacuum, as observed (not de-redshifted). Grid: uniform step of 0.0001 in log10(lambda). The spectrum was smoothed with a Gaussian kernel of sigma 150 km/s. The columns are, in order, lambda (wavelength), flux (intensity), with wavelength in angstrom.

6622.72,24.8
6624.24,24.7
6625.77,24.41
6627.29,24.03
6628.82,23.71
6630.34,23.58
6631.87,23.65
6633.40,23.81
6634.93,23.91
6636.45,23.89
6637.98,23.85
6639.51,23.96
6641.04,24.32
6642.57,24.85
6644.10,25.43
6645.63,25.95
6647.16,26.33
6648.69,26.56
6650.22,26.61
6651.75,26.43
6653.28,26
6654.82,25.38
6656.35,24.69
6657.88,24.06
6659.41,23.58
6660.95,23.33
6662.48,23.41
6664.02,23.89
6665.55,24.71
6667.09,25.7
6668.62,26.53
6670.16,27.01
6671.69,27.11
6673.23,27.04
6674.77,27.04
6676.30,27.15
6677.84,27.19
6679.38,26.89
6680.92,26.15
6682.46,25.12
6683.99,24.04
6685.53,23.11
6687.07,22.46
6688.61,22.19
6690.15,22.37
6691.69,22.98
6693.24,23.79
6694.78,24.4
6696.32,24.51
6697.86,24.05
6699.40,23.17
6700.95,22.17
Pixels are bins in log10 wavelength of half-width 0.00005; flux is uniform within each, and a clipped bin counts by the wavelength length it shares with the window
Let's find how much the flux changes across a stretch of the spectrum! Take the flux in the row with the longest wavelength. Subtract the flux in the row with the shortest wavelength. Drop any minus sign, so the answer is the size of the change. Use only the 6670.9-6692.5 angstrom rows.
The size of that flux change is 4.13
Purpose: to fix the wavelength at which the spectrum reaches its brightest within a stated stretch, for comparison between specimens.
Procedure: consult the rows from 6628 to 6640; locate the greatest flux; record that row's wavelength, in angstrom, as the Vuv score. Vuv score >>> 6639.51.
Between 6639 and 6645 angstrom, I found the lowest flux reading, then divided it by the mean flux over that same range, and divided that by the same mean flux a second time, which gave 0.039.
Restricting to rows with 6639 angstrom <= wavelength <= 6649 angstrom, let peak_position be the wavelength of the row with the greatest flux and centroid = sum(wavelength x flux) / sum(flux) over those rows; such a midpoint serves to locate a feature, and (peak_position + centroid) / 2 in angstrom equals 6646.5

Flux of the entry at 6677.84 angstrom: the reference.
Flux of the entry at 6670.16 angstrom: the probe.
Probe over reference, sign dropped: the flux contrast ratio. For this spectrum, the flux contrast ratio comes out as 0.99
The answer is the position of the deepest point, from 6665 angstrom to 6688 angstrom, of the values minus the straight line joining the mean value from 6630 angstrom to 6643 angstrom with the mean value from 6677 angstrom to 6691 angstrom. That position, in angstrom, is 6687.07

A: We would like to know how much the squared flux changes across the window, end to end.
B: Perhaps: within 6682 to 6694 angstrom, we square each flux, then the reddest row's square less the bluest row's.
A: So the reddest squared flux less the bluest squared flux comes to -65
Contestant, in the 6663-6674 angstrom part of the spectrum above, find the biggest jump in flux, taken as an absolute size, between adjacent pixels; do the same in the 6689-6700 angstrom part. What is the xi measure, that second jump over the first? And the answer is 0.89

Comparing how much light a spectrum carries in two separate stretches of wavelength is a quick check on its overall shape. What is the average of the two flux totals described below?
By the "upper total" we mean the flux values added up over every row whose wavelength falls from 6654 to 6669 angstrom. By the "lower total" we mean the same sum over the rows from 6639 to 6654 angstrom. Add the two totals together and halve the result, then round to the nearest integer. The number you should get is 251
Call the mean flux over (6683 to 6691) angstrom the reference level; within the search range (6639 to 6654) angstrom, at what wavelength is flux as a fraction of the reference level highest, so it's 6650.22 angstrom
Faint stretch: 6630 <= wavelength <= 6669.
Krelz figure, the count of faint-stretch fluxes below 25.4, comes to 17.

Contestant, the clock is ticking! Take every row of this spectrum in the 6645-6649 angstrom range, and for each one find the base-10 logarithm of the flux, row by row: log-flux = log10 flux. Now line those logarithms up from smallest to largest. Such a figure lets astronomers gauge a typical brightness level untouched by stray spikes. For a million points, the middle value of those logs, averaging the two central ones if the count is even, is 1.420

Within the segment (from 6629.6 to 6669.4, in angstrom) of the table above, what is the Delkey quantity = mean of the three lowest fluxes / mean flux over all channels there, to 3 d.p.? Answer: 0.946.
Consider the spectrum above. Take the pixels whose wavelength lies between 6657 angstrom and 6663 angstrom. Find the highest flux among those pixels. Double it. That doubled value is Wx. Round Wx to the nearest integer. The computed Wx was 48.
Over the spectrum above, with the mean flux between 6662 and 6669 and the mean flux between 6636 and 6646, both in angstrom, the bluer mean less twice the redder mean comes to -25.1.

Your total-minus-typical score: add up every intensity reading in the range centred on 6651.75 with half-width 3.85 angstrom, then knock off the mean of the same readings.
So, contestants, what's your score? 104.8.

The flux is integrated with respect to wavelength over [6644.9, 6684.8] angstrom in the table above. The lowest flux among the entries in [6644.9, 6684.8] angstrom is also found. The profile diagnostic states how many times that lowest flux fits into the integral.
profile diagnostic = 44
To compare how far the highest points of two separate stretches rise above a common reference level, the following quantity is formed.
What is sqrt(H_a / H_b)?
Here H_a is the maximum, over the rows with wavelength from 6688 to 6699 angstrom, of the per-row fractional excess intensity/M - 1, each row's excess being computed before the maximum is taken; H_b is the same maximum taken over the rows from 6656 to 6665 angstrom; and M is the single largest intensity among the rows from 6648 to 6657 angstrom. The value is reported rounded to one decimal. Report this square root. 1.0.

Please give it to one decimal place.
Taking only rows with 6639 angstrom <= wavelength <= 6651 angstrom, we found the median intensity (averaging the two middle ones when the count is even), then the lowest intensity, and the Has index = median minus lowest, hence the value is 1.7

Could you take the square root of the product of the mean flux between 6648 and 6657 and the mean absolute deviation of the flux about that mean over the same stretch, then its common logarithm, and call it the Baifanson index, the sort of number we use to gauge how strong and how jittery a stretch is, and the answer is 0.60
